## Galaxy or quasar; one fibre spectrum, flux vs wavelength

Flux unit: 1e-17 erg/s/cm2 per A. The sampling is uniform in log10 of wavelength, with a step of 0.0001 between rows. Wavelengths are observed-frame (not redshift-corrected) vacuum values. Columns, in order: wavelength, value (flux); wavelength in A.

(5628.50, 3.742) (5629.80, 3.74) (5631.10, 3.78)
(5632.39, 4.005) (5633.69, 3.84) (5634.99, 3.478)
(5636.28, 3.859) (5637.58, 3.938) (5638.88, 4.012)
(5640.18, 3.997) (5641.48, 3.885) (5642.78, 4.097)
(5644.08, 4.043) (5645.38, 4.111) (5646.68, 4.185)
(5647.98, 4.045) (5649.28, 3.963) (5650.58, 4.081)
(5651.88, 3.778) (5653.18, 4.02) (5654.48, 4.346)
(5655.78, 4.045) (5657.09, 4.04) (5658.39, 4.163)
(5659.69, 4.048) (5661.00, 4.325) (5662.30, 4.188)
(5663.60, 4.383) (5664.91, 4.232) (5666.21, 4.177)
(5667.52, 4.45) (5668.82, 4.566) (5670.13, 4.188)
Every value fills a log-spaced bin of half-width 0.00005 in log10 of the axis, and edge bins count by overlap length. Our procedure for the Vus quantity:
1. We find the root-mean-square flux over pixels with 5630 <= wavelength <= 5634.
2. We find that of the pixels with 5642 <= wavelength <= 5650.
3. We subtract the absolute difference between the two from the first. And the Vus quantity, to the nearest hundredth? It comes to 3.68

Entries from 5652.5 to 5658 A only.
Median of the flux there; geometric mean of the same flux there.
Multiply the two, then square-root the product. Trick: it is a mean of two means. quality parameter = 4.08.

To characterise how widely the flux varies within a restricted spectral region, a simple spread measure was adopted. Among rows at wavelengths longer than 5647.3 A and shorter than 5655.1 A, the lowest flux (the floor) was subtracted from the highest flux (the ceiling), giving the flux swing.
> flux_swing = 0.57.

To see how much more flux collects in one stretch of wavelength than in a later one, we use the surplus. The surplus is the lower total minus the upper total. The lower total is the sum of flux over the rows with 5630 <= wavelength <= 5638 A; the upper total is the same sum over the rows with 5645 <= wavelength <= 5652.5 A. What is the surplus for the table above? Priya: -1.3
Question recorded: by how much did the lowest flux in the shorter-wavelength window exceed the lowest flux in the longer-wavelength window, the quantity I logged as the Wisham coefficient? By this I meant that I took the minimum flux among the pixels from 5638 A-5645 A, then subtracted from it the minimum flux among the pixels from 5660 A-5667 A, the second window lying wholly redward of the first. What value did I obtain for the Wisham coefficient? -0.29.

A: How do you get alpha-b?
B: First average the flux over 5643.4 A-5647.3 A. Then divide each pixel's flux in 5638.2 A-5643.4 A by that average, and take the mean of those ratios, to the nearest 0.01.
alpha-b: 0.97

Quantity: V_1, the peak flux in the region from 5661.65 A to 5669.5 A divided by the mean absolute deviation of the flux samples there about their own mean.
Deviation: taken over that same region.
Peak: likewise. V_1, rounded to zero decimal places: 34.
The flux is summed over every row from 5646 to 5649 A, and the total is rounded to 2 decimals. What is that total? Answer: 8.23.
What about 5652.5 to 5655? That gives 8.37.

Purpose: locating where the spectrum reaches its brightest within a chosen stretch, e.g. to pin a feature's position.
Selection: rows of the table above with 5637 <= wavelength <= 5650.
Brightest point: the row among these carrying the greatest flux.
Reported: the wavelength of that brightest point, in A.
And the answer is 5646.68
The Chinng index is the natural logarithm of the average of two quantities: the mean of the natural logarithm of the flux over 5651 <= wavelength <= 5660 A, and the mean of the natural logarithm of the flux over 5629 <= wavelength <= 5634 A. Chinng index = 0.317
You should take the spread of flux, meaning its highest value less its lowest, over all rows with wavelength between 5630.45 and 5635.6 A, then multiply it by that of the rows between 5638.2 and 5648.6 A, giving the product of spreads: 0.16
